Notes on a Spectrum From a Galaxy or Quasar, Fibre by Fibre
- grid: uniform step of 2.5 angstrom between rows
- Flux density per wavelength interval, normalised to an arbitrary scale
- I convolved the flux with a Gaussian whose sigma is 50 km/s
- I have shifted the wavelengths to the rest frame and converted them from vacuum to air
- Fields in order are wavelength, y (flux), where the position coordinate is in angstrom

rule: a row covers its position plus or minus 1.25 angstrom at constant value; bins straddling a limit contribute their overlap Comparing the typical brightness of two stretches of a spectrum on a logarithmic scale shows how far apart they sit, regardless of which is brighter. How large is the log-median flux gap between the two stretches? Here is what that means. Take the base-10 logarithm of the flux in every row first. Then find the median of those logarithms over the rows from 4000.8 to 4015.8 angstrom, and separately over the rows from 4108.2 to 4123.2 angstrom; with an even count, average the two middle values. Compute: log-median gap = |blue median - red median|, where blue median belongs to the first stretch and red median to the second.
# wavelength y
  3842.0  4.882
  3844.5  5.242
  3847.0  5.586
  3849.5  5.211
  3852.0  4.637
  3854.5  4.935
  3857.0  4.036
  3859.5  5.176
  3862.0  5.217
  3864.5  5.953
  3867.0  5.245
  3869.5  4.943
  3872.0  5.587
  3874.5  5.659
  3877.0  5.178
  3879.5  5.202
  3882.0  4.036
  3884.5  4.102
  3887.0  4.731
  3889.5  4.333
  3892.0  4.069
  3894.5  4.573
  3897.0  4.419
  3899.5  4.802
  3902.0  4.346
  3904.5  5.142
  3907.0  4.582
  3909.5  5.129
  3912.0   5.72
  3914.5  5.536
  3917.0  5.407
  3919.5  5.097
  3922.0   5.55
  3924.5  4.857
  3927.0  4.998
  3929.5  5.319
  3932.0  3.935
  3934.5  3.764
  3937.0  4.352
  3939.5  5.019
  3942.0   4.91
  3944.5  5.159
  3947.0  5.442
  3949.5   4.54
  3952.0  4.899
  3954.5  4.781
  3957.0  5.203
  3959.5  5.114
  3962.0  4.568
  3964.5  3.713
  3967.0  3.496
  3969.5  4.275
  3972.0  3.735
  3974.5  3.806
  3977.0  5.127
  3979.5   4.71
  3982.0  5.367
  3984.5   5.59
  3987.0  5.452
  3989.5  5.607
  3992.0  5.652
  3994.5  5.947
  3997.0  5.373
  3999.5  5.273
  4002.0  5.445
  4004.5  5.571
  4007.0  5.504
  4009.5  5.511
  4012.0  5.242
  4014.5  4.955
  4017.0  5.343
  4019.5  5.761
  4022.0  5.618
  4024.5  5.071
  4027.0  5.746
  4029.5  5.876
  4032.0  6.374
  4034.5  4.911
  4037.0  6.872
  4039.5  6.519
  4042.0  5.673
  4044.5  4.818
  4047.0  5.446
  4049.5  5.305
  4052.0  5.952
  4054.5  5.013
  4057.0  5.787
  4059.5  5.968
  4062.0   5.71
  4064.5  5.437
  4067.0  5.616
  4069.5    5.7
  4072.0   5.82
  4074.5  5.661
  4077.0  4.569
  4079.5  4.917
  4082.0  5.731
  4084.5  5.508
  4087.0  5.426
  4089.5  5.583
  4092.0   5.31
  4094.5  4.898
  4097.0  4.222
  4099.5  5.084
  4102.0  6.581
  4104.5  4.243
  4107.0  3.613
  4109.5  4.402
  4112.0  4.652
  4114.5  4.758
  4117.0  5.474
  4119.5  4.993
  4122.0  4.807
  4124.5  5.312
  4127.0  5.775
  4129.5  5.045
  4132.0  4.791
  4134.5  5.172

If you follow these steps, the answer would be 0.06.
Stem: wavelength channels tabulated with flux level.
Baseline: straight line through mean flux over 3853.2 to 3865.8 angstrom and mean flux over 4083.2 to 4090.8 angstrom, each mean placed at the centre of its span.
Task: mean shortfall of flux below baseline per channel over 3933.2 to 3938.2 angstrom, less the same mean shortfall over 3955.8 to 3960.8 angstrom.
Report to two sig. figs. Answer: 1.1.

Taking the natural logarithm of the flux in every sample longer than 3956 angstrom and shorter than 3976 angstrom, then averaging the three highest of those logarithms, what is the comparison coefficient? 1.60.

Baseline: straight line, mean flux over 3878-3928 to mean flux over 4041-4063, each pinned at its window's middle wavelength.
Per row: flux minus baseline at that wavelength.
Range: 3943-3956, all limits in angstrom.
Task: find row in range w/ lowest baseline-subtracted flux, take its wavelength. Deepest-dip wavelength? 3949.5 angstrom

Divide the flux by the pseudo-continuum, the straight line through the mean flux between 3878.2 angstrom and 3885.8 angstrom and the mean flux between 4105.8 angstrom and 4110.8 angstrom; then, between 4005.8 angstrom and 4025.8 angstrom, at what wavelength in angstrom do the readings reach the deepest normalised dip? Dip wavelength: 4014.5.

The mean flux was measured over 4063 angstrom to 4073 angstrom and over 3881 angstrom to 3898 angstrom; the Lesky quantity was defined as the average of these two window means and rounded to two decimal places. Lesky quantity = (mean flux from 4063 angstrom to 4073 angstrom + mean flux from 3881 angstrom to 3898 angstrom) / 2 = 4.98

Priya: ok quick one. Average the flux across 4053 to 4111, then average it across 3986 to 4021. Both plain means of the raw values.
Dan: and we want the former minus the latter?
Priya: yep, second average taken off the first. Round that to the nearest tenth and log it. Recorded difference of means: -0.2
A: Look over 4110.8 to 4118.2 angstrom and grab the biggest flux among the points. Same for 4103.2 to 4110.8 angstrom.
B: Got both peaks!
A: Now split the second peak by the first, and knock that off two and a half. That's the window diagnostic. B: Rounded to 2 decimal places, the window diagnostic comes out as 1.70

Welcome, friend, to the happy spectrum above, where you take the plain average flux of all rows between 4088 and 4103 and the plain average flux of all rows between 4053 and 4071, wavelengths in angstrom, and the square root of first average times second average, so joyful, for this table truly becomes 5.4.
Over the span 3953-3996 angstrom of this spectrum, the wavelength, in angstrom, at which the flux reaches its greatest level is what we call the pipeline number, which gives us 3994.5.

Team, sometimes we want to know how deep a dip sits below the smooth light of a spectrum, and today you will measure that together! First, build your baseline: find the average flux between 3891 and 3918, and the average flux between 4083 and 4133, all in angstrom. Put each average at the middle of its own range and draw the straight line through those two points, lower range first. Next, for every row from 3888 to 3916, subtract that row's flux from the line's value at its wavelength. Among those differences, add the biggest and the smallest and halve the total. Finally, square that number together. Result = 0.000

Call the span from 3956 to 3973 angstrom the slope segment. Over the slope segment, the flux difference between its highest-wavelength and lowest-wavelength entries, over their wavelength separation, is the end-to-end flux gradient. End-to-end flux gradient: -0.098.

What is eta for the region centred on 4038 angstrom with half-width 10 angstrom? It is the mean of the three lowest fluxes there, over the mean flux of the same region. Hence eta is 0.87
